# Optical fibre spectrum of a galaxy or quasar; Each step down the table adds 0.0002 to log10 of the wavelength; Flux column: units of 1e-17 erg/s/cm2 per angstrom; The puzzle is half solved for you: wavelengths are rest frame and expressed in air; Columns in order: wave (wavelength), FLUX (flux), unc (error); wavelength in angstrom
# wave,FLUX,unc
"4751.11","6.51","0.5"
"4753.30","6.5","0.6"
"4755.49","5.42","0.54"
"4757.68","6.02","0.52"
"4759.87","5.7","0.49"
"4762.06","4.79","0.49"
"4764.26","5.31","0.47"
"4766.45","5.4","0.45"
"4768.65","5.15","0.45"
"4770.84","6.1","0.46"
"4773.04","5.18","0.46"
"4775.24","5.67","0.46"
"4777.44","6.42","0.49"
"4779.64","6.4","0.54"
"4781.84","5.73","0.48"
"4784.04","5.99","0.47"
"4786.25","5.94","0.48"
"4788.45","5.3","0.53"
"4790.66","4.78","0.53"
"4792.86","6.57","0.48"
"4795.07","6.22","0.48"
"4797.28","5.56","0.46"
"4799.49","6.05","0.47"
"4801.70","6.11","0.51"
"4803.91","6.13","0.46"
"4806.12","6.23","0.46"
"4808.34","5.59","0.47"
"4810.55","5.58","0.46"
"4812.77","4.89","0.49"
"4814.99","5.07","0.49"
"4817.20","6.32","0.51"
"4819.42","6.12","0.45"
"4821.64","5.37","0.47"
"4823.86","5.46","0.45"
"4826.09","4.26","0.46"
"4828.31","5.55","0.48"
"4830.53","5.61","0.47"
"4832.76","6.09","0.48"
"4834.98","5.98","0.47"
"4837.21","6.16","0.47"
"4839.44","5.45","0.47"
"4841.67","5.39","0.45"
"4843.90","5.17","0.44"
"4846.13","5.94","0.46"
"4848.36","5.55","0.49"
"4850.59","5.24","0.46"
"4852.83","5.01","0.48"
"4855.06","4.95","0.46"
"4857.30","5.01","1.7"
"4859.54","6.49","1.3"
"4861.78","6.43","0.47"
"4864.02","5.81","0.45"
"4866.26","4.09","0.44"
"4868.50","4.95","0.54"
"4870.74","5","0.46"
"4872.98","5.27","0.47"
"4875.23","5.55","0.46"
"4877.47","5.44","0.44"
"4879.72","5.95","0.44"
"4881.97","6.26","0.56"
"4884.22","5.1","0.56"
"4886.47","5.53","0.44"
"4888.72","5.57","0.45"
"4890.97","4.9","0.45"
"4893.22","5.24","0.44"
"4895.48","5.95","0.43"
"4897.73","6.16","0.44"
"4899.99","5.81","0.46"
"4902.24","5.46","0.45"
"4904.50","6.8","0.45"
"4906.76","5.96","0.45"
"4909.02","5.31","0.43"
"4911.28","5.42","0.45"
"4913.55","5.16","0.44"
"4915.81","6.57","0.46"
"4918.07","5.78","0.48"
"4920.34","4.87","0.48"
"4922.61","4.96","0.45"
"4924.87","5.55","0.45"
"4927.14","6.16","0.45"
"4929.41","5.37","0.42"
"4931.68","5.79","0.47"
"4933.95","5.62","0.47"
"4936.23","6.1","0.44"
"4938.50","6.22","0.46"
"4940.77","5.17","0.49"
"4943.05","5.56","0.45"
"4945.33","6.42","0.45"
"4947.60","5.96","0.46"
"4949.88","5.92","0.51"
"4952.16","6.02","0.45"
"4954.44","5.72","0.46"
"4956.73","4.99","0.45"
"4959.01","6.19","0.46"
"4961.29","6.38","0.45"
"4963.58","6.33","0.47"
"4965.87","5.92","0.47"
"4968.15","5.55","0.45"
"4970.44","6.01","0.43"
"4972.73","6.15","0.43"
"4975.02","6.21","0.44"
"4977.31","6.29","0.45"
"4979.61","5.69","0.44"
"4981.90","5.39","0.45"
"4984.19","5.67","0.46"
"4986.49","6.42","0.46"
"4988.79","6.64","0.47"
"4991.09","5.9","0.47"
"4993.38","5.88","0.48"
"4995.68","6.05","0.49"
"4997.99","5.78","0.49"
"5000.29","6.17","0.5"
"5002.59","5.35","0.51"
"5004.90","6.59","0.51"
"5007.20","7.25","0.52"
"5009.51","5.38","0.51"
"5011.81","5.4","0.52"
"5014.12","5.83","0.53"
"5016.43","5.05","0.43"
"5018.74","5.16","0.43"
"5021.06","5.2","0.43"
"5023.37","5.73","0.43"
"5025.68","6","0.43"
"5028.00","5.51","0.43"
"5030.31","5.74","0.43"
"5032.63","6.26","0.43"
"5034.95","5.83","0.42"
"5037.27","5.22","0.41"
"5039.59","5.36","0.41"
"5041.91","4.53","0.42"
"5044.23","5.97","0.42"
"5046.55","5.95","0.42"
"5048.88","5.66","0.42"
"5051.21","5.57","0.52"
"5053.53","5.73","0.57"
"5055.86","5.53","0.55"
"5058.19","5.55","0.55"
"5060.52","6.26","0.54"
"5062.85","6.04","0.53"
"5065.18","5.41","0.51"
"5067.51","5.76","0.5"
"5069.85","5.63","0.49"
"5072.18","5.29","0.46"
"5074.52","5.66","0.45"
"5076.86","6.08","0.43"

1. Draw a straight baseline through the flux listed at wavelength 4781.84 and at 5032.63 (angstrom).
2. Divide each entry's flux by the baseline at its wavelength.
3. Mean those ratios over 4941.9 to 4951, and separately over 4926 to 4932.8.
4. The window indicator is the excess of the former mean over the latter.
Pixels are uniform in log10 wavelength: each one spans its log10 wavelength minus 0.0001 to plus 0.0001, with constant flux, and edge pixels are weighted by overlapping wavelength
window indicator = 0.026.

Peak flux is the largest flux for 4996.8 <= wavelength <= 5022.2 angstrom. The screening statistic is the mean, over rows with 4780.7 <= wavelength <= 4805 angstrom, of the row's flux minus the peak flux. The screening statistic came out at -1.40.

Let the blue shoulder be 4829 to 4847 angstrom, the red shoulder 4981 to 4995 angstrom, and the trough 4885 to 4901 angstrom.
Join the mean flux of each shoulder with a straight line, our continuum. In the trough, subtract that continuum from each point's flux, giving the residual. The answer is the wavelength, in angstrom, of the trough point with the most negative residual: 4890.97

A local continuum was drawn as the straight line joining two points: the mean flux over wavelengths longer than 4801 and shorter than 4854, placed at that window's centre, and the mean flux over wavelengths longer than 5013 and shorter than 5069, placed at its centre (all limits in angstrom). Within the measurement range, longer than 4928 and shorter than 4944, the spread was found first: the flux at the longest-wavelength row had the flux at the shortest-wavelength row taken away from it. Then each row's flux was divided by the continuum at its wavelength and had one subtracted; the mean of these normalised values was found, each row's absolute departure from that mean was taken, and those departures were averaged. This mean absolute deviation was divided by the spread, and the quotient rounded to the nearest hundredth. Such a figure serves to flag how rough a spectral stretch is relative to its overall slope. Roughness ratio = 0.28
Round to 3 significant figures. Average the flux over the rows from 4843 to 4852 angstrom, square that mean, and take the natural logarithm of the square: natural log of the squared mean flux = 3.40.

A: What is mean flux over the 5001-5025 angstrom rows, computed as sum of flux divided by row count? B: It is 5.7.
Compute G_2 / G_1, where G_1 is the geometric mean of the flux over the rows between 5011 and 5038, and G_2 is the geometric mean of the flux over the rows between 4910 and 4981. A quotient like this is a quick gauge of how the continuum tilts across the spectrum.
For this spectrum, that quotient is 1.04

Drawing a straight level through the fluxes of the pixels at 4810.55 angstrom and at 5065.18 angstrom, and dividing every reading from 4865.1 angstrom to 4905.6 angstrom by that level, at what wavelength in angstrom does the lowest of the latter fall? 4866.26 angstrom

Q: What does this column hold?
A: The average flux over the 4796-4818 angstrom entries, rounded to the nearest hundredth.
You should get 5.75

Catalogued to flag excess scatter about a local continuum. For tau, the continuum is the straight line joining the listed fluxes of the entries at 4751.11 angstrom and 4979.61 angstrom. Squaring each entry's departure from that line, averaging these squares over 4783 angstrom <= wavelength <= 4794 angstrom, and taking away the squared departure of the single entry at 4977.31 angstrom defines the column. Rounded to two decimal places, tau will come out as 0.47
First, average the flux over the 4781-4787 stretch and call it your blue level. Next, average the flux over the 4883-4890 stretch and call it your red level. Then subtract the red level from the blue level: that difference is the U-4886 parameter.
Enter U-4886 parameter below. 0.49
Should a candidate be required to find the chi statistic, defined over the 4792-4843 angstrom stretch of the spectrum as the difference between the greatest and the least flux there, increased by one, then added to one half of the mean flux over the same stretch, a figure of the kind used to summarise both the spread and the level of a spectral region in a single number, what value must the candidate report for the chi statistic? 6.2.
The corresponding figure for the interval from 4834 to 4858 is 4.9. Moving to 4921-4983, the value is 5.4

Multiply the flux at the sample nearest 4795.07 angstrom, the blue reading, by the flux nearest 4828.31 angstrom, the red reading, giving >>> 34.5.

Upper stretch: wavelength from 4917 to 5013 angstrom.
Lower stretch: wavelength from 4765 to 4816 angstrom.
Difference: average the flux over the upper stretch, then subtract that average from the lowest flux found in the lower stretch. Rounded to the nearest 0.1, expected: -1.1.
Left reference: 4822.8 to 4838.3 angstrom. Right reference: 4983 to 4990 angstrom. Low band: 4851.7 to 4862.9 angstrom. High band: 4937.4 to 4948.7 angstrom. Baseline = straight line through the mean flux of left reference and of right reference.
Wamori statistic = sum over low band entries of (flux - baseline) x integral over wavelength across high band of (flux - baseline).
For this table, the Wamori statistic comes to 1.3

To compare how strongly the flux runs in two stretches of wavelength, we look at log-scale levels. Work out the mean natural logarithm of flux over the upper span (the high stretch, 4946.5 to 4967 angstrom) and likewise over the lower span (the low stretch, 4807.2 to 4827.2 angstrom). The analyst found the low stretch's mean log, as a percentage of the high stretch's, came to 95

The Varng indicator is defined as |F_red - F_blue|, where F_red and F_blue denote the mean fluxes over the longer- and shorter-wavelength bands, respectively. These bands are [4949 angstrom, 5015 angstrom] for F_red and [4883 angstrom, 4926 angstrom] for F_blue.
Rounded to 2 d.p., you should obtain 0.38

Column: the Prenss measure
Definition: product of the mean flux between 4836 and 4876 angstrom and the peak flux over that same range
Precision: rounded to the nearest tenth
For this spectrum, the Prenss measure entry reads 35.1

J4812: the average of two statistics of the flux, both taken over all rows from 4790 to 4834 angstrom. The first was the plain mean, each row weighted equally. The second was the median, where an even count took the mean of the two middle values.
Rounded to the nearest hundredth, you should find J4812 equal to 5.64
